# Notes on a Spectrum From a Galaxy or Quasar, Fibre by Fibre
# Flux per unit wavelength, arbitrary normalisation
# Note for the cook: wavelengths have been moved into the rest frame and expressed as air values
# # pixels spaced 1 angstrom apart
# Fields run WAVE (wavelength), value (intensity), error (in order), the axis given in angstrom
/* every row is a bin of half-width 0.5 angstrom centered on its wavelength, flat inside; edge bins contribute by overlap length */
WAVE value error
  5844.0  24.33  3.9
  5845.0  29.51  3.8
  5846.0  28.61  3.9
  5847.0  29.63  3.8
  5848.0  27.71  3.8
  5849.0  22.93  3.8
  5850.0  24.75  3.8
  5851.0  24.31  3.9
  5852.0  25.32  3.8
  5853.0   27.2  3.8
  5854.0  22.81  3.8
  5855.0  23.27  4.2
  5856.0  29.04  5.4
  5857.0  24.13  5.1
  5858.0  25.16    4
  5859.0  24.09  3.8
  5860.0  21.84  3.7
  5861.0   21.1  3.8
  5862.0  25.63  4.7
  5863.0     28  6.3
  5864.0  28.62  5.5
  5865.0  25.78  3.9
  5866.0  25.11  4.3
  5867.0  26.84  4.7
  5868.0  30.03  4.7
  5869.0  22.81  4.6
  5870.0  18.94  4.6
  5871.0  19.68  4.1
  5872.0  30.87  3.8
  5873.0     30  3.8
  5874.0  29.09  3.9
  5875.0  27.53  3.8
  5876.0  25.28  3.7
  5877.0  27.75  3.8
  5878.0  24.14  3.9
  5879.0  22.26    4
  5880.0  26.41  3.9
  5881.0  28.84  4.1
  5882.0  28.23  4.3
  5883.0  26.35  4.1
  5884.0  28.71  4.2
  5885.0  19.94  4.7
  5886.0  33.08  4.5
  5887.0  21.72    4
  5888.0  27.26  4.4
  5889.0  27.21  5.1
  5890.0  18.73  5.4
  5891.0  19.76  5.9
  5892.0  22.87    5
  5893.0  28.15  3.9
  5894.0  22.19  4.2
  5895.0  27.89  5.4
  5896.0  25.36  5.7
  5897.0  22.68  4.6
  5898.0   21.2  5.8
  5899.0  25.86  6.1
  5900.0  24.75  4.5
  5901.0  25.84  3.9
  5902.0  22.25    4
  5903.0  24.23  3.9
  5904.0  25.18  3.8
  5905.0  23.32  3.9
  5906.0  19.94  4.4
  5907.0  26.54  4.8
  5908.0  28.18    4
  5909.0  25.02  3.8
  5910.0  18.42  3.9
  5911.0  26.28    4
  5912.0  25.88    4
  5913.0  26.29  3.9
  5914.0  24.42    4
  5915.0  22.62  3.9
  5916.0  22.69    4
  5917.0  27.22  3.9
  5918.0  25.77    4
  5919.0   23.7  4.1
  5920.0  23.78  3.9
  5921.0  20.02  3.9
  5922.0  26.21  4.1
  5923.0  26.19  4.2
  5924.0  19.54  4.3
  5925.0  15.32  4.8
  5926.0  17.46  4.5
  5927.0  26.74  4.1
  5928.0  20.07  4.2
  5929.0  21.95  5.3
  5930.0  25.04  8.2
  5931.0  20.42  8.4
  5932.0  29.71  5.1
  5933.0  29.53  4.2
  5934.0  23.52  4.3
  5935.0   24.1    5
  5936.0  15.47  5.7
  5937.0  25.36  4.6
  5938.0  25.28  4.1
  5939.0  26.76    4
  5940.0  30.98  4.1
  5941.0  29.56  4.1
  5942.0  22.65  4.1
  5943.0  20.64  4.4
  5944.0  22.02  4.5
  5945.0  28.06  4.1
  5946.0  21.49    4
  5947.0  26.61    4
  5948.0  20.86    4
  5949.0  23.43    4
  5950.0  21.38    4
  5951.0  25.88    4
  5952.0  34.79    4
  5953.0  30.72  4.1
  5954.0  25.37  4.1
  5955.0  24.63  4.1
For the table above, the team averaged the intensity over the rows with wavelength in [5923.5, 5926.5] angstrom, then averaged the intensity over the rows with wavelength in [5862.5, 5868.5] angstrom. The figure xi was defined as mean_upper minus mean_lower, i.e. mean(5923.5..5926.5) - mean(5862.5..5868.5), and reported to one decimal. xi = -10.0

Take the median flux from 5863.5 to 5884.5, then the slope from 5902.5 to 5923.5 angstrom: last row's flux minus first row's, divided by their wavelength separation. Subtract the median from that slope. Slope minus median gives -26.7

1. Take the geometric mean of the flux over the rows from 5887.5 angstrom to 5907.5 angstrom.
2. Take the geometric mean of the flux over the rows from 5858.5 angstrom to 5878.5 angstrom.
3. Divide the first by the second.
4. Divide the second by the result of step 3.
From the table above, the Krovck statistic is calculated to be 27.0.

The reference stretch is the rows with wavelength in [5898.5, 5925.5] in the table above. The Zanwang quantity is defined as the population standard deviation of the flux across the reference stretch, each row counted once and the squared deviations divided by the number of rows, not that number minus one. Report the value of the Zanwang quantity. 2.96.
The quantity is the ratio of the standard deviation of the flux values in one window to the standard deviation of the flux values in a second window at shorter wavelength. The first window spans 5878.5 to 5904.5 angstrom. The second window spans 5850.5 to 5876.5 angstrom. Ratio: 1.06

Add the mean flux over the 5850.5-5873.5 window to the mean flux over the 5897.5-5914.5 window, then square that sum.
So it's 2457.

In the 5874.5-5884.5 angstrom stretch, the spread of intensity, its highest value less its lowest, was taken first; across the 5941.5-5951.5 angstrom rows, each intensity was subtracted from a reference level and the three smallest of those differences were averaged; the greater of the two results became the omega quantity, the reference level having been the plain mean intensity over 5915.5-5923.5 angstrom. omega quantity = 7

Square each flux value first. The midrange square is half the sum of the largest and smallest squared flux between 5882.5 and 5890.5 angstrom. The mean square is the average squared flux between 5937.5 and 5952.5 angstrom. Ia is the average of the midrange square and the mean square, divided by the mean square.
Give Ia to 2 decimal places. 1.05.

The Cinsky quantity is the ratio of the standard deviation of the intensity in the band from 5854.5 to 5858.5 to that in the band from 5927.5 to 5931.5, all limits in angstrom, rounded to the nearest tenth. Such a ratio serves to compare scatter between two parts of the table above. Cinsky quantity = 1.1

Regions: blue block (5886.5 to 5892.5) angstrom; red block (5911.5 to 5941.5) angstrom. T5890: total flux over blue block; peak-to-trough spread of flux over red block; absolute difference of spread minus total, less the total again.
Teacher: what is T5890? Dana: -16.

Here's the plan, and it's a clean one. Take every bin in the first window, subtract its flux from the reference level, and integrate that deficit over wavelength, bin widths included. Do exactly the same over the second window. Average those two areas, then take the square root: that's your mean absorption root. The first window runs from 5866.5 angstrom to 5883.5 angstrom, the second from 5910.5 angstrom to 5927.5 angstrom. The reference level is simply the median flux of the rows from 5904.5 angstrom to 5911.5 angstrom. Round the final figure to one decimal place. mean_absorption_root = 1.7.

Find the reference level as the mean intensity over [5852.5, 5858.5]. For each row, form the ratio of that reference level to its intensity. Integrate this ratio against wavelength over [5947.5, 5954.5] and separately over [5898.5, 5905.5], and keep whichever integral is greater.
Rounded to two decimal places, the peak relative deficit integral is 7.24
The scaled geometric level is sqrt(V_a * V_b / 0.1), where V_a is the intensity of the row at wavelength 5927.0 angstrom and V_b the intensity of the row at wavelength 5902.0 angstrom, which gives 77.1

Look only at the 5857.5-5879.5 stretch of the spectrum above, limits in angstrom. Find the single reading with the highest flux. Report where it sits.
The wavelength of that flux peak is 5872.0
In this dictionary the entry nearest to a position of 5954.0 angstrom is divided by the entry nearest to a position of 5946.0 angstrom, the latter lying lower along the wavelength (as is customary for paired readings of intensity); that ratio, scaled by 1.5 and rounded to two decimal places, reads 1.77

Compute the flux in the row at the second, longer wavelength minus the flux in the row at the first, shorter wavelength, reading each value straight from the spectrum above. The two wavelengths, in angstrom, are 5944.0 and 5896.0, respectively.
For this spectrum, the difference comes -3.3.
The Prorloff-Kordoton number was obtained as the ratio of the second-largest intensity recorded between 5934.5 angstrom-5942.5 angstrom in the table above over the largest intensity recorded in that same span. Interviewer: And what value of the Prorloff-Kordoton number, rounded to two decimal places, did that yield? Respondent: 0.95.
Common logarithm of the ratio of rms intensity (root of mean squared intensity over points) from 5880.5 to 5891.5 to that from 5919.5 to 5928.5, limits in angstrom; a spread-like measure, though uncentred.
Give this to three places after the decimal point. 0.068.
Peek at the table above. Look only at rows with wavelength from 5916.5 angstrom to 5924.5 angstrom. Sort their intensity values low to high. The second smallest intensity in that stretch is 20.02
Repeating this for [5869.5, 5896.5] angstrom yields 18.94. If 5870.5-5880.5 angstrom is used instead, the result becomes 22.26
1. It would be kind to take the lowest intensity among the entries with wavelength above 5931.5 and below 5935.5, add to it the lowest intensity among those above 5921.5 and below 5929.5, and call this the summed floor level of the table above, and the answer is 39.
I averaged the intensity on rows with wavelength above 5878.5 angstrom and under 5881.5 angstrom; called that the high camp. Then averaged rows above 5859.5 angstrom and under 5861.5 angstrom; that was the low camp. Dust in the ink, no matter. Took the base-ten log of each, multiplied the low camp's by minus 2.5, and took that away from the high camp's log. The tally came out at 4.74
